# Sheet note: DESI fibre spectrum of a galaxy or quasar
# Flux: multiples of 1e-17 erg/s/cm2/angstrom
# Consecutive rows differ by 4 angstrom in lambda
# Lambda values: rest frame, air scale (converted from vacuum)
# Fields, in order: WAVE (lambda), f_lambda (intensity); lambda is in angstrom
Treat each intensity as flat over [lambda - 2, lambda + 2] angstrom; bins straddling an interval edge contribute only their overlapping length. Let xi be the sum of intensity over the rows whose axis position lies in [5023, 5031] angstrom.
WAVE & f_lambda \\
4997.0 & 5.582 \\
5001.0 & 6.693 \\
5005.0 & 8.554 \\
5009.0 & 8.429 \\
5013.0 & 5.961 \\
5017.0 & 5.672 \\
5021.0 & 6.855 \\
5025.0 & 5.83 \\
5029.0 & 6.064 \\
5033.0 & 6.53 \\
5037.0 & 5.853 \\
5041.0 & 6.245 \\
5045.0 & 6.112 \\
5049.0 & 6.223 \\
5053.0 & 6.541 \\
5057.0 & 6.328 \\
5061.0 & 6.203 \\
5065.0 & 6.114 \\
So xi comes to 11.9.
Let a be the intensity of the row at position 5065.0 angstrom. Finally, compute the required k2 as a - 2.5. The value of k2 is 3.61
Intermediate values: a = 6.114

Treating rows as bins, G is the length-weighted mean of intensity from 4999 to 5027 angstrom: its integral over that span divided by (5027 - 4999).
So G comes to 6.86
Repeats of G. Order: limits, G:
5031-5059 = 6.26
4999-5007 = 7.62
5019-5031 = 6.25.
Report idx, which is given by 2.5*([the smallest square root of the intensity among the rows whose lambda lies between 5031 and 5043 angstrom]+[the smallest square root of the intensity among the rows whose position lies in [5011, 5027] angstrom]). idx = 12.0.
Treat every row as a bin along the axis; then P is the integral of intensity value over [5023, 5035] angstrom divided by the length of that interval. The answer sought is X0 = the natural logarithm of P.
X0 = 1.82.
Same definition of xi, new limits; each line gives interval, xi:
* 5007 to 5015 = 14.4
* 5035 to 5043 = 12.1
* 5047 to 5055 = 12.8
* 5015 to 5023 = 12.5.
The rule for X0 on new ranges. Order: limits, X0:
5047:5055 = 1.85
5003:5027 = 1.93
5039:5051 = 1.82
